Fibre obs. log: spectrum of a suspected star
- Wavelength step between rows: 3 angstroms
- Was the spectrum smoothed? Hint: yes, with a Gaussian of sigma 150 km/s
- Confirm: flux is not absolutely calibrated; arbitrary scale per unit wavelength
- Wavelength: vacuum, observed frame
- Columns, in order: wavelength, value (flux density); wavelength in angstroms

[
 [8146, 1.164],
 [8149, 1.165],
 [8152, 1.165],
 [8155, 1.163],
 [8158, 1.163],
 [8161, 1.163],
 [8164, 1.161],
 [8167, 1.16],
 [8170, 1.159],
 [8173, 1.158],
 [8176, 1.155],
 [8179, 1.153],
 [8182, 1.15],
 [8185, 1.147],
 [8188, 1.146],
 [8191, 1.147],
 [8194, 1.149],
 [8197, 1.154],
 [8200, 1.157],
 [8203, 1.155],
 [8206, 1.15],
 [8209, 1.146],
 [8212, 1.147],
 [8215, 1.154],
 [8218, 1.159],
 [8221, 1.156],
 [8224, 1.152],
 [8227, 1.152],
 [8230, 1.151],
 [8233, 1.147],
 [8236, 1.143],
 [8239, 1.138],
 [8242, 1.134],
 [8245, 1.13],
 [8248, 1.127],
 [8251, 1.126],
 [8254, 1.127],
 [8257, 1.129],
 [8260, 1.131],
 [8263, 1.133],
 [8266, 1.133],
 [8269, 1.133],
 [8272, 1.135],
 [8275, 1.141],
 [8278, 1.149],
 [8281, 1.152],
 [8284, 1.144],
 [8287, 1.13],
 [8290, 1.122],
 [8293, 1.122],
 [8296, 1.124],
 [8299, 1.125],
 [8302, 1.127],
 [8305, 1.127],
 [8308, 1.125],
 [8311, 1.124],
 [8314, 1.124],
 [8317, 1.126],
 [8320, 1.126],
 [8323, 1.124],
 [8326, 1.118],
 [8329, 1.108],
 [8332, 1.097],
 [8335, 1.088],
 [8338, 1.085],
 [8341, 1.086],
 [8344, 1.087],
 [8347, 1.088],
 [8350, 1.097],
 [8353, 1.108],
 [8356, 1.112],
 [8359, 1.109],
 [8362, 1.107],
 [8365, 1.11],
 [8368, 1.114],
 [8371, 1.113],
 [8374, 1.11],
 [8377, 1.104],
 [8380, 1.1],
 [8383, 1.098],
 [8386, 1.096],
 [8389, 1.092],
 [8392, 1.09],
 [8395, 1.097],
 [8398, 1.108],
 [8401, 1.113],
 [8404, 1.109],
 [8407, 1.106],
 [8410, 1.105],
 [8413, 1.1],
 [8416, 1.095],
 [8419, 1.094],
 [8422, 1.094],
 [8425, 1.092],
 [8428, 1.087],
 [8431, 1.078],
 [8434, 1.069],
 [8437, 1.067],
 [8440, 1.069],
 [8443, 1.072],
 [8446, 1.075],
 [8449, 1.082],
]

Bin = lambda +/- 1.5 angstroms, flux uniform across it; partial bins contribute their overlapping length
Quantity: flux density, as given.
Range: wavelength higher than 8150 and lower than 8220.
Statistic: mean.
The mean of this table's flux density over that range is 1.15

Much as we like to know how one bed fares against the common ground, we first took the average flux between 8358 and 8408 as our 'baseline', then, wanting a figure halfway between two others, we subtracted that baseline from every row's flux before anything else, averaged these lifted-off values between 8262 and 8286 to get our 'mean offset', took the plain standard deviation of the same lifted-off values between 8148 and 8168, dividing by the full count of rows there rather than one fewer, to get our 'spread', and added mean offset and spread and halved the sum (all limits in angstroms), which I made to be 0.019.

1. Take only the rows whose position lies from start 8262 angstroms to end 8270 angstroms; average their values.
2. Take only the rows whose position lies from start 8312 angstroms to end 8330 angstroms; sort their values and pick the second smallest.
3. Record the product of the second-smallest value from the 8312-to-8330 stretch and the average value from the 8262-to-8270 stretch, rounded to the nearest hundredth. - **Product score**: 1.27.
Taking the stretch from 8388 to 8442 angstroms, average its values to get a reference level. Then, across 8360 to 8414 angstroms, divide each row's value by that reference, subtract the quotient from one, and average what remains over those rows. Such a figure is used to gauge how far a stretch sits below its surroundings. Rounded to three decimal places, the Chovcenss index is -0.011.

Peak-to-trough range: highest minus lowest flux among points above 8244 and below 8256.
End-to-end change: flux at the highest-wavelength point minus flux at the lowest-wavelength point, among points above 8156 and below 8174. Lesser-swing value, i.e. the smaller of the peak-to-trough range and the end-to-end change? -0.0050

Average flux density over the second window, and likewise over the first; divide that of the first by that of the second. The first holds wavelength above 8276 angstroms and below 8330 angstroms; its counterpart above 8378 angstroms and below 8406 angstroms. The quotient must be 1.02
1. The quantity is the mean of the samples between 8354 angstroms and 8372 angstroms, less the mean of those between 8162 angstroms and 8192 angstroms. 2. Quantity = -0.043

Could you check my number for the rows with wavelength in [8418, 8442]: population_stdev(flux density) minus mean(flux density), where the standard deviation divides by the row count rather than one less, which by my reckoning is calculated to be -1.07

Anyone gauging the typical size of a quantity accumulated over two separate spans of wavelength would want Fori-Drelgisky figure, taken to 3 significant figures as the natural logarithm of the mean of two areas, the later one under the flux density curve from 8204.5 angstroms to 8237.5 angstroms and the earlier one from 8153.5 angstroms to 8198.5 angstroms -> 3.81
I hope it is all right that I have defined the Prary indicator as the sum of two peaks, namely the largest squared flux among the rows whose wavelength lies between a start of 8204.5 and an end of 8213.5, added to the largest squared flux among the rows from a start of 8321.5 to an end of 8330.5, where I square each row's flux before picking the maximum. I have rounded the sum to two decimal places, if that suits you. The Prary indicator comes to 2.59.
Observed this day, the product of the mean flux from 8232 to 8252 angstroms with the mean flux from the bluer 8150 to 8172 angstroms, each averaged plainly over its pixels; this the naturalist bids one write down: 1.32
